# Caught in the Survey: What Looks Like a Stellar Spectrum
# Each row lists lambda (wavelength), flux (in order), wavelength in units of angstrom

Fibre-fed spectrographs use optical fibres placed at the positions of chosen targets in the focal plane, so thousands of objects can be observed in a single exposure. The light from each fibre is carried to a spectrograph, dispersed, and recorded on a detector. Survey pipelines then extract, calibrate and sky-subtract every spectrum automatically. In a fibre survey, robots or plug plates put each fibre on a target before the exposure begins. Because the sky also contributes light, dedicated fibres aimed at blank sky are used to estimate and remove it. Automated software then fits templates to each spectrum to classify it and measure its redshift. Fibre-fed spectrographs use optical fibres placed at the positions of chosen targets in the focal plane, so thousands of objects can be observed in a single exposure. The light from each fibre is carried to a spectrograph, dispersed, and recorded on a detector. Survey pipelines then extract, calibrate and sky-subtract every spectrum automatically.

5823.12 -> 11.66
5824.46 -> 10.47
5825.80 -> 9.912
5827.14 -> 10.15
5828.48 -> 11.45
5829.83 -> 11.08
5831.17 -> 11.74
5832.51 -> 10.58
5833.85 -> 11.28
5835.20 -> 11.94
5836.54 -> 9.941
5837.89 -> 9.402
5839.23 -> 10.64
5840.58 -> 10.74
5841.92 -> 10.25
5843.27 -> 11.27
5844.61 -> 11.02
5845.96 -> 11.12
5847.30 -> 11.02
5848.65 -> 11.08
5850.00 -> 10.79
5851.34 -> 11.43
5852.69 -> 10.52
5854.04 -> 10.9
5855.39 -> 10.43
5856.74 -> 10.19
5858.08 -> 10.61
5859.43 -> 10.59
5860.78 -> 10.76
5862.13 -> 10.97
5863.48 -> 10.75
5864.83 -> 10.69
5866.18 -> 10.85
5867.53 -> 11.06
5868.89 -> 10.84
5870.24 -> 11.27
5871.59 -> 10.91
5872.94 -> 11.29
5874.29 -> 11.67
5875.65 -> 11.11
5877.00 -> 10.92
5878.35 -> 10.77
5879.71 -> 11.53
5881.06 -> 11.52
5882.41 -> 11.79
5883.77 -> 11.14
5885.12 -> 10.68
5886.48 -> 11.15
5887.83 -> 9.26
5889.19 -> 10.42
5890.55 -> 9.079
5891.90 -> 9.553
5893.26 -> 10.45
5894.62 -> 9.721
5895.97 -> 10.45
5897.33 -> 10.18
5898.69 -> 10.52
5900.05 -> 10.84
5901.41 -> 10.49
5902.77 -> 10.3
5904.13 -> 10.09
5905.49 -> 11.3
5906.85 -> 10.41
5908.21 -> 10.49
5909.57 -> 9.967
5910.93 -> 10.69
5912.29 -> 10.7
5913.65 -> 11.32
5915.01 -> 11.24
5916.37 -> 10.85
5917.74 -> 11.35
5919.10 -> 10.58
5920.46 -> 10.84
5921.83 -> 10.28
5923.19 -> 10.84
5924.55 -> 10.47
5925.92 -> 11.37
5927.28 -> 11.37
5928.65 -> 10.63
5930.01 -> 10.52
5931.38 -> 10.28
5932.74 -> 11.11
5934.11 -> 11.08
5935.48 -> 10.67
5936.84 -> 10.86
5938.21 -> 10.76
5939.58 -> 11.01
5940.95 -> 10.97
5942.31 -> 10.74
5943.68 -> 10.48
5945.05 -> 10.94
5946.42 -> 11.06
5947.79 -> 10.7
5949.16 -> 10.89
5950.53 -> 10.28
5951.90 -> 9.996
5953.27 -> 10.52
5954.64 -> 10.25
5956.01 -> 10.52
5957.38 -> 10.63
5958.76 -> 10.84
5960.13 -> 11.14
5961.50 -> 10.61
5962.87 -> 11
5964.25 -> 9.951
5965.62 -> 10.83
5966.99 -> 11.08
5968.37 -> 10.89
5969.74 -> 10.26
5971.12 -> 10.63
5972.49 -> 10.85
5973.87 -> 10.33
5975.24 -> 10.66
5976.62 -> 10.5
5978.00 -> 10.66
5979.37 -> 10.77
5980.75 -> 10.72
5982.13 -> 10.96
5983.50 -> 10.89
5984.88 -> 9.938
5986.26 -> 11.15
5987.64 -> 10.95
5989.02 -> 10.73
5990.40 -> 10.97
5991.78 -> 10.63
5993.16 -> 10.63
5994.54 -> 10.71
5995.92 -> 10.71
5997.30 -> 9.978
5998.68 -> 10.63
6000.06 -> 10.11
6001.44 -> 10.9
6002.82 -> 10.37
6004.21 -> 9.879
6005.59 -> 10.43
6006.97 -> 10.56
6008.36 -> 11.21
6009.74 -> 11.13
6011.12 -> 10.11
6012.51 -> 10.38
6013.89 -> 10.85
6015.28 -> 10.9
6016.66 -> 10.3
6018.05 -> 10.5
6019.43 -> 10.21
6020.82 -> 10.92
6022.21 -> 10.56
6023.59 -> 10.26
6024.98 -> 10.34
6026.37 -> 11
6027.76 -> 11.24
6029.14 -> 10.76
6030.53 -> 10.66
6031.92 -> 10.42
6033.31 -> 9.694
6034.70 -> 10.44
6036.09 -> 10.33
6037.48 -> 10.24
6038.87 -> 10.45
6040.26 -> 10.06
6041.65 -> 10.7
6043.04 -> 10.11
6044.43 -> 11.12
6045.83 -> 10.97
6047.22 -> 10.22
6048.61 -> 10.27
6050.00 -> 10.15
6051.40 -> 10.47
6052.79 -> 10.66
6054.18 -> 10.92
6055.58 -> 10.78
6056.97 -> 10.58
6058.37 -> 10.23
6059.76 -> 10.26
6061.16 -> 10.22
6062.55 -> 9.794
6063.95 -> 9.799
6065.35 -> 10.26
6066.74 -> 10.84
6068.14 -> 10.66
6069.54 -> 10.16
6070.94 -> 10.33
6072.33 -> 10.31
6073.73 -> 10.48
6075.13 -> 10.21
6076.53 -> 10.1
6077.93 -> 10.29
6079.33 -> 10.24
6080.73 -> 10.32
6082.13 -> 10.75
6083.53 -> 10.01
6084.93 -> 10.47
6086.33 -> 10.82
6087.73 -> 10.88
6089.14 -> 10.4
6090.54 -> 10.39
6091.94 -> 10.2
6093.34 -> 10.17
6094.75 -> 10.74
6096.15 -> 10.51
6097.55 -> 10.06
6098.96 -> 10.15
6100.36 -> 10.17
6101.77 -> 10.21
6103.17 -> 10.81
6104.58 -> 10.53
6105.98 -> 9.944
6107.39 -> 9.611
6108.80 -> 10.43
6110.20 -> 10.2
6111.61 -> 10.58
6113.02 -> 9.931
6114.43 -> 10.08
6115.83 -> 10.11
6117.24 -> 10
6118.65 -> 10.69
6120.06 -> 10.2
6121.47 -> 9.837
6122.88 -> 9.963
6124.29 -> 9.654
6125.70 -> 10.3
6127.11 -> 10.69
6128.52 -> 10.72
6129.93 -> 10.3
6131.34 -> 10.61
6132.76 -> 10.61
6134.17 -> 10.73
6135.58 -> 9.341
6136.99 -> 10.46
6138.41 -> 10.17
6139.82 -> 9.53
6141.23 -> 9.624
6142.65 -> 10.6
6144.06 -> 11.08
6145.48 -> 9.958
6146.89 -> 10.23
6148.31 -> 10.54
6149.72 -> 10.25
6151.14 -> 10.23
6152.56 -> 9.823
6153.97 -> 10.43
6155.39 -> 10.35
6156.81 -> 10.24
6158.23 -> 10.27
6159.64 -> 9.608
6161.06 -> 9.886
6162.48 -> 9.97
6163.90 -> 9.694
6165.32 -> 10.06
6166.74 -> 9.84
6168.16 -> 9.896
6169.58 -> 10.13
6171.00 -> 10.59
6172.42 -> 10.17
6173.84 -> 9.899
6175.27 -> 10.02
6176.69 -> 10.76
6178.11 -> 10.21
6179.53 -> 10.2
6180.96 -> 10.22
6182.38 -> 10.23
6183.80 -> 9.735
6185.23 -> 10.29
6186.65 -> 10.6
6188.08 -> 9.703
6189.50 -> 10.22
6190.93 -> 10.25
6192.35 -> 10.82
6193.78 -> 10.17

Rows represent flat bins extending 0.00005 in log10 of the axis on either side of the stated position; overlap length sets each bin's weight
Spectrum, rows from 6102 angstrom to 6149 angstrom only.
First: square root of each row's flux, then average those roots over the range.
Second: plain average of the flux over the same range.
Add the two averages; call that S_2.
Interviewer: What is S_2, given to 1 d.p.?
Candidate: 13.4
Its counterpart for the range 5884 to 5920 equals 13.7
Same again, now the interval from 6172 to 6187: 13.4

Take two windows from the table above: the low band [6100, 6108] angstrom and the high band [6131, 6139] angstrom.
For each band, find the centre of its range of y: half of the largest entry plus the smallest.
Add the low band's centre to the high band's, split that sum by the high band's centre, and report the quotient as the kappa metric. 2.02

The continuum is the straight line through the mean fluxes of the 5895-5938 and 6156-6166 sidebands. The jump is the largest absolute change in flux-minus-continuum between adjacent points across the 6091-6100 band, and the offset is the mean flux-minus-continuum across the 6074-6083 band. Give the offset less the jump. -0.47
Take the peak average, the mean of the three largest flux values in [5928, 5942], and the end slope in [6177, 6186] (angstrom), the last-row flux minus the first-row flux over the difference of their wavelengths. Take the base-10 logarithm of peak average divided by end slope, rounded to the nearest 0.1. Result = 3.0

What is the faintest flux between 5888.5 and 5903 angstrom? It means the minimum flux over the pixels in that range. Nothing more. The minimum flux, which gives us 9.079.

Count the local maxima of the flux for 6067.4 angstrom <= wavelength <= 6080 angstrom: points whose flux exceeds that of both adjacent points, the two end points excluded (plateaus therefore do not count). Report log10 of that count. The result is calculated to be 0.48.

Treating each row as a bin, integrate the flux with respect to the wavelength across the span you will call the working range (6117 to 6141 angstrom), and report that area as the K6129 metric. 245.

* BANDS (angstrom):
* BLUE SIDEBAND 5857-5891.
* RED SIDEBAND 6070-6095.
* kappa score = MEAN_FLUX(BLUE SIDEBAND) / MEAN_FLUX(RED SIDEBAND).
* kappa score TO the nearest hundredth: 1.05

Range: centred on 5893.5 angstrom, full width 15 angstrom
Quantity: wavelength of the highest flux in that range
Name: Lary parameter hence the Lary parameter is 5886.48 angstrom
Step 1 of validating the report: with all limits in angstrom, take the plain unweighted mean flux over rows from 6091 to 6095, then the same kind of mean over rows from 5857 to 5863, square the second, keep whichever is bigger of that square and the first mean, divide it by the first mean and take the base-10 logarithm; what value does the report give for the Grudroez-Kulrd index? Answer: 1.05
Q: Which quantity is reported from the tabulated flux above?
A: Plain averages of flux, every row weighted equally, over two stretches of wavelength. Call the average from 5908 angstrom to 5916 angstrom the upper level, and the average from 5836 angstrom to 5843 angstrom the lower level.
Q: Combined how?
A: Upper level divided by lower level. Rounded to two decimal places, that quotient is 1.05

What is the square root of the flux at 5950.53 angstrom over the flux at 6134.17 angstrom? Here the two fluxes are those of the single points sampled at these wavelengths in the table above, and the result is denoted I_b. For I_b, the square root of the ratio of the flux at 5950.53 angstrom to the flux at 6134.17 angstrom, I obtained 0.98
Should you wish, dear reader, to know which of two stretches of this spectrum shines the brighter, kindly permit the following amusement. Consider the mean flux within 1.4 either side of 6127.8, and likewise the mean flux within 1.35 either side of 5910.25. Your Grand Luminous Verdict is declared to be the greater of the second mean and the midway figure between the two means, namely 10.5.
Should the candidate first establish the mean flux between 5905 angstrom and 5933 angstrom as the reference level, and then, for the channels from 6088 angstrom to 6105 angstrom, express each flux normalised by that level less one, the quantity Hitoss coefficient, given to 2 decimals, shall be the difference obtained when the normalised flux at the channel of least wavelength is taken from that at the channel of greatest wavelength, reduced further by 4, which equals -3.99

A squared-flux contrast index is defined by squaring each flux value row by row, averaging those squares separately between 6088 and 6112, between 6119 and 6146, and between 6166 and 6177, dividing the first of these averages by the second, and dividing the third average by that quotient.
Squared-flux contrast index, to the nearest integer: 102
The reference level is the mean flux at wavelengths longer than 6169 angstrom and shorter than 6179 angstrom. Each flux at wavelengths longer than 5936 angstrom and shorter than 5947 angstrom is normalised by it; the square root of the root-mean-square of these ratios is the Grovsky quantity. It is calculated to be 1.029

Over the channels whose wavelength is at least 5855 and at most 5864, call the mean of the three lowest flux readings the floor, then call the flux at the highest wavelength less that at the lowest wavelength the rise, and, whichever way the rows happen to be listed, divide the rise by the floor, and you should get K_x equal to 0.03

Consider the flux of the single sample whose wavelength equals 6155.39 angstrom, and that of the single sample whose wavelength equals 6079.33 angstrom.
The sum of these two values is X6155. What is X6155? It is 20.6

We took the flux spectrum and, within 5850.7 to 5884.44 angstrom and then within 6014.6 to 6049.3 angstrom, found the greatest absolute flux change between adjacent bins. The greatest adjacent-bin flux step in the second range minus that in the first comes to 0.10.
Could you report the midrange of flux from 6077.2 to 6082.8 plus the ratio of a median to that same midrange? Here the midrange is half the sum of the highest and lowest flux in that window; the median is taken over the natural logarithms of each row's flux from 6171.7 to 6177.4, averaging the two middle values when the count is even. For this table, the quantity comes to 10.7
